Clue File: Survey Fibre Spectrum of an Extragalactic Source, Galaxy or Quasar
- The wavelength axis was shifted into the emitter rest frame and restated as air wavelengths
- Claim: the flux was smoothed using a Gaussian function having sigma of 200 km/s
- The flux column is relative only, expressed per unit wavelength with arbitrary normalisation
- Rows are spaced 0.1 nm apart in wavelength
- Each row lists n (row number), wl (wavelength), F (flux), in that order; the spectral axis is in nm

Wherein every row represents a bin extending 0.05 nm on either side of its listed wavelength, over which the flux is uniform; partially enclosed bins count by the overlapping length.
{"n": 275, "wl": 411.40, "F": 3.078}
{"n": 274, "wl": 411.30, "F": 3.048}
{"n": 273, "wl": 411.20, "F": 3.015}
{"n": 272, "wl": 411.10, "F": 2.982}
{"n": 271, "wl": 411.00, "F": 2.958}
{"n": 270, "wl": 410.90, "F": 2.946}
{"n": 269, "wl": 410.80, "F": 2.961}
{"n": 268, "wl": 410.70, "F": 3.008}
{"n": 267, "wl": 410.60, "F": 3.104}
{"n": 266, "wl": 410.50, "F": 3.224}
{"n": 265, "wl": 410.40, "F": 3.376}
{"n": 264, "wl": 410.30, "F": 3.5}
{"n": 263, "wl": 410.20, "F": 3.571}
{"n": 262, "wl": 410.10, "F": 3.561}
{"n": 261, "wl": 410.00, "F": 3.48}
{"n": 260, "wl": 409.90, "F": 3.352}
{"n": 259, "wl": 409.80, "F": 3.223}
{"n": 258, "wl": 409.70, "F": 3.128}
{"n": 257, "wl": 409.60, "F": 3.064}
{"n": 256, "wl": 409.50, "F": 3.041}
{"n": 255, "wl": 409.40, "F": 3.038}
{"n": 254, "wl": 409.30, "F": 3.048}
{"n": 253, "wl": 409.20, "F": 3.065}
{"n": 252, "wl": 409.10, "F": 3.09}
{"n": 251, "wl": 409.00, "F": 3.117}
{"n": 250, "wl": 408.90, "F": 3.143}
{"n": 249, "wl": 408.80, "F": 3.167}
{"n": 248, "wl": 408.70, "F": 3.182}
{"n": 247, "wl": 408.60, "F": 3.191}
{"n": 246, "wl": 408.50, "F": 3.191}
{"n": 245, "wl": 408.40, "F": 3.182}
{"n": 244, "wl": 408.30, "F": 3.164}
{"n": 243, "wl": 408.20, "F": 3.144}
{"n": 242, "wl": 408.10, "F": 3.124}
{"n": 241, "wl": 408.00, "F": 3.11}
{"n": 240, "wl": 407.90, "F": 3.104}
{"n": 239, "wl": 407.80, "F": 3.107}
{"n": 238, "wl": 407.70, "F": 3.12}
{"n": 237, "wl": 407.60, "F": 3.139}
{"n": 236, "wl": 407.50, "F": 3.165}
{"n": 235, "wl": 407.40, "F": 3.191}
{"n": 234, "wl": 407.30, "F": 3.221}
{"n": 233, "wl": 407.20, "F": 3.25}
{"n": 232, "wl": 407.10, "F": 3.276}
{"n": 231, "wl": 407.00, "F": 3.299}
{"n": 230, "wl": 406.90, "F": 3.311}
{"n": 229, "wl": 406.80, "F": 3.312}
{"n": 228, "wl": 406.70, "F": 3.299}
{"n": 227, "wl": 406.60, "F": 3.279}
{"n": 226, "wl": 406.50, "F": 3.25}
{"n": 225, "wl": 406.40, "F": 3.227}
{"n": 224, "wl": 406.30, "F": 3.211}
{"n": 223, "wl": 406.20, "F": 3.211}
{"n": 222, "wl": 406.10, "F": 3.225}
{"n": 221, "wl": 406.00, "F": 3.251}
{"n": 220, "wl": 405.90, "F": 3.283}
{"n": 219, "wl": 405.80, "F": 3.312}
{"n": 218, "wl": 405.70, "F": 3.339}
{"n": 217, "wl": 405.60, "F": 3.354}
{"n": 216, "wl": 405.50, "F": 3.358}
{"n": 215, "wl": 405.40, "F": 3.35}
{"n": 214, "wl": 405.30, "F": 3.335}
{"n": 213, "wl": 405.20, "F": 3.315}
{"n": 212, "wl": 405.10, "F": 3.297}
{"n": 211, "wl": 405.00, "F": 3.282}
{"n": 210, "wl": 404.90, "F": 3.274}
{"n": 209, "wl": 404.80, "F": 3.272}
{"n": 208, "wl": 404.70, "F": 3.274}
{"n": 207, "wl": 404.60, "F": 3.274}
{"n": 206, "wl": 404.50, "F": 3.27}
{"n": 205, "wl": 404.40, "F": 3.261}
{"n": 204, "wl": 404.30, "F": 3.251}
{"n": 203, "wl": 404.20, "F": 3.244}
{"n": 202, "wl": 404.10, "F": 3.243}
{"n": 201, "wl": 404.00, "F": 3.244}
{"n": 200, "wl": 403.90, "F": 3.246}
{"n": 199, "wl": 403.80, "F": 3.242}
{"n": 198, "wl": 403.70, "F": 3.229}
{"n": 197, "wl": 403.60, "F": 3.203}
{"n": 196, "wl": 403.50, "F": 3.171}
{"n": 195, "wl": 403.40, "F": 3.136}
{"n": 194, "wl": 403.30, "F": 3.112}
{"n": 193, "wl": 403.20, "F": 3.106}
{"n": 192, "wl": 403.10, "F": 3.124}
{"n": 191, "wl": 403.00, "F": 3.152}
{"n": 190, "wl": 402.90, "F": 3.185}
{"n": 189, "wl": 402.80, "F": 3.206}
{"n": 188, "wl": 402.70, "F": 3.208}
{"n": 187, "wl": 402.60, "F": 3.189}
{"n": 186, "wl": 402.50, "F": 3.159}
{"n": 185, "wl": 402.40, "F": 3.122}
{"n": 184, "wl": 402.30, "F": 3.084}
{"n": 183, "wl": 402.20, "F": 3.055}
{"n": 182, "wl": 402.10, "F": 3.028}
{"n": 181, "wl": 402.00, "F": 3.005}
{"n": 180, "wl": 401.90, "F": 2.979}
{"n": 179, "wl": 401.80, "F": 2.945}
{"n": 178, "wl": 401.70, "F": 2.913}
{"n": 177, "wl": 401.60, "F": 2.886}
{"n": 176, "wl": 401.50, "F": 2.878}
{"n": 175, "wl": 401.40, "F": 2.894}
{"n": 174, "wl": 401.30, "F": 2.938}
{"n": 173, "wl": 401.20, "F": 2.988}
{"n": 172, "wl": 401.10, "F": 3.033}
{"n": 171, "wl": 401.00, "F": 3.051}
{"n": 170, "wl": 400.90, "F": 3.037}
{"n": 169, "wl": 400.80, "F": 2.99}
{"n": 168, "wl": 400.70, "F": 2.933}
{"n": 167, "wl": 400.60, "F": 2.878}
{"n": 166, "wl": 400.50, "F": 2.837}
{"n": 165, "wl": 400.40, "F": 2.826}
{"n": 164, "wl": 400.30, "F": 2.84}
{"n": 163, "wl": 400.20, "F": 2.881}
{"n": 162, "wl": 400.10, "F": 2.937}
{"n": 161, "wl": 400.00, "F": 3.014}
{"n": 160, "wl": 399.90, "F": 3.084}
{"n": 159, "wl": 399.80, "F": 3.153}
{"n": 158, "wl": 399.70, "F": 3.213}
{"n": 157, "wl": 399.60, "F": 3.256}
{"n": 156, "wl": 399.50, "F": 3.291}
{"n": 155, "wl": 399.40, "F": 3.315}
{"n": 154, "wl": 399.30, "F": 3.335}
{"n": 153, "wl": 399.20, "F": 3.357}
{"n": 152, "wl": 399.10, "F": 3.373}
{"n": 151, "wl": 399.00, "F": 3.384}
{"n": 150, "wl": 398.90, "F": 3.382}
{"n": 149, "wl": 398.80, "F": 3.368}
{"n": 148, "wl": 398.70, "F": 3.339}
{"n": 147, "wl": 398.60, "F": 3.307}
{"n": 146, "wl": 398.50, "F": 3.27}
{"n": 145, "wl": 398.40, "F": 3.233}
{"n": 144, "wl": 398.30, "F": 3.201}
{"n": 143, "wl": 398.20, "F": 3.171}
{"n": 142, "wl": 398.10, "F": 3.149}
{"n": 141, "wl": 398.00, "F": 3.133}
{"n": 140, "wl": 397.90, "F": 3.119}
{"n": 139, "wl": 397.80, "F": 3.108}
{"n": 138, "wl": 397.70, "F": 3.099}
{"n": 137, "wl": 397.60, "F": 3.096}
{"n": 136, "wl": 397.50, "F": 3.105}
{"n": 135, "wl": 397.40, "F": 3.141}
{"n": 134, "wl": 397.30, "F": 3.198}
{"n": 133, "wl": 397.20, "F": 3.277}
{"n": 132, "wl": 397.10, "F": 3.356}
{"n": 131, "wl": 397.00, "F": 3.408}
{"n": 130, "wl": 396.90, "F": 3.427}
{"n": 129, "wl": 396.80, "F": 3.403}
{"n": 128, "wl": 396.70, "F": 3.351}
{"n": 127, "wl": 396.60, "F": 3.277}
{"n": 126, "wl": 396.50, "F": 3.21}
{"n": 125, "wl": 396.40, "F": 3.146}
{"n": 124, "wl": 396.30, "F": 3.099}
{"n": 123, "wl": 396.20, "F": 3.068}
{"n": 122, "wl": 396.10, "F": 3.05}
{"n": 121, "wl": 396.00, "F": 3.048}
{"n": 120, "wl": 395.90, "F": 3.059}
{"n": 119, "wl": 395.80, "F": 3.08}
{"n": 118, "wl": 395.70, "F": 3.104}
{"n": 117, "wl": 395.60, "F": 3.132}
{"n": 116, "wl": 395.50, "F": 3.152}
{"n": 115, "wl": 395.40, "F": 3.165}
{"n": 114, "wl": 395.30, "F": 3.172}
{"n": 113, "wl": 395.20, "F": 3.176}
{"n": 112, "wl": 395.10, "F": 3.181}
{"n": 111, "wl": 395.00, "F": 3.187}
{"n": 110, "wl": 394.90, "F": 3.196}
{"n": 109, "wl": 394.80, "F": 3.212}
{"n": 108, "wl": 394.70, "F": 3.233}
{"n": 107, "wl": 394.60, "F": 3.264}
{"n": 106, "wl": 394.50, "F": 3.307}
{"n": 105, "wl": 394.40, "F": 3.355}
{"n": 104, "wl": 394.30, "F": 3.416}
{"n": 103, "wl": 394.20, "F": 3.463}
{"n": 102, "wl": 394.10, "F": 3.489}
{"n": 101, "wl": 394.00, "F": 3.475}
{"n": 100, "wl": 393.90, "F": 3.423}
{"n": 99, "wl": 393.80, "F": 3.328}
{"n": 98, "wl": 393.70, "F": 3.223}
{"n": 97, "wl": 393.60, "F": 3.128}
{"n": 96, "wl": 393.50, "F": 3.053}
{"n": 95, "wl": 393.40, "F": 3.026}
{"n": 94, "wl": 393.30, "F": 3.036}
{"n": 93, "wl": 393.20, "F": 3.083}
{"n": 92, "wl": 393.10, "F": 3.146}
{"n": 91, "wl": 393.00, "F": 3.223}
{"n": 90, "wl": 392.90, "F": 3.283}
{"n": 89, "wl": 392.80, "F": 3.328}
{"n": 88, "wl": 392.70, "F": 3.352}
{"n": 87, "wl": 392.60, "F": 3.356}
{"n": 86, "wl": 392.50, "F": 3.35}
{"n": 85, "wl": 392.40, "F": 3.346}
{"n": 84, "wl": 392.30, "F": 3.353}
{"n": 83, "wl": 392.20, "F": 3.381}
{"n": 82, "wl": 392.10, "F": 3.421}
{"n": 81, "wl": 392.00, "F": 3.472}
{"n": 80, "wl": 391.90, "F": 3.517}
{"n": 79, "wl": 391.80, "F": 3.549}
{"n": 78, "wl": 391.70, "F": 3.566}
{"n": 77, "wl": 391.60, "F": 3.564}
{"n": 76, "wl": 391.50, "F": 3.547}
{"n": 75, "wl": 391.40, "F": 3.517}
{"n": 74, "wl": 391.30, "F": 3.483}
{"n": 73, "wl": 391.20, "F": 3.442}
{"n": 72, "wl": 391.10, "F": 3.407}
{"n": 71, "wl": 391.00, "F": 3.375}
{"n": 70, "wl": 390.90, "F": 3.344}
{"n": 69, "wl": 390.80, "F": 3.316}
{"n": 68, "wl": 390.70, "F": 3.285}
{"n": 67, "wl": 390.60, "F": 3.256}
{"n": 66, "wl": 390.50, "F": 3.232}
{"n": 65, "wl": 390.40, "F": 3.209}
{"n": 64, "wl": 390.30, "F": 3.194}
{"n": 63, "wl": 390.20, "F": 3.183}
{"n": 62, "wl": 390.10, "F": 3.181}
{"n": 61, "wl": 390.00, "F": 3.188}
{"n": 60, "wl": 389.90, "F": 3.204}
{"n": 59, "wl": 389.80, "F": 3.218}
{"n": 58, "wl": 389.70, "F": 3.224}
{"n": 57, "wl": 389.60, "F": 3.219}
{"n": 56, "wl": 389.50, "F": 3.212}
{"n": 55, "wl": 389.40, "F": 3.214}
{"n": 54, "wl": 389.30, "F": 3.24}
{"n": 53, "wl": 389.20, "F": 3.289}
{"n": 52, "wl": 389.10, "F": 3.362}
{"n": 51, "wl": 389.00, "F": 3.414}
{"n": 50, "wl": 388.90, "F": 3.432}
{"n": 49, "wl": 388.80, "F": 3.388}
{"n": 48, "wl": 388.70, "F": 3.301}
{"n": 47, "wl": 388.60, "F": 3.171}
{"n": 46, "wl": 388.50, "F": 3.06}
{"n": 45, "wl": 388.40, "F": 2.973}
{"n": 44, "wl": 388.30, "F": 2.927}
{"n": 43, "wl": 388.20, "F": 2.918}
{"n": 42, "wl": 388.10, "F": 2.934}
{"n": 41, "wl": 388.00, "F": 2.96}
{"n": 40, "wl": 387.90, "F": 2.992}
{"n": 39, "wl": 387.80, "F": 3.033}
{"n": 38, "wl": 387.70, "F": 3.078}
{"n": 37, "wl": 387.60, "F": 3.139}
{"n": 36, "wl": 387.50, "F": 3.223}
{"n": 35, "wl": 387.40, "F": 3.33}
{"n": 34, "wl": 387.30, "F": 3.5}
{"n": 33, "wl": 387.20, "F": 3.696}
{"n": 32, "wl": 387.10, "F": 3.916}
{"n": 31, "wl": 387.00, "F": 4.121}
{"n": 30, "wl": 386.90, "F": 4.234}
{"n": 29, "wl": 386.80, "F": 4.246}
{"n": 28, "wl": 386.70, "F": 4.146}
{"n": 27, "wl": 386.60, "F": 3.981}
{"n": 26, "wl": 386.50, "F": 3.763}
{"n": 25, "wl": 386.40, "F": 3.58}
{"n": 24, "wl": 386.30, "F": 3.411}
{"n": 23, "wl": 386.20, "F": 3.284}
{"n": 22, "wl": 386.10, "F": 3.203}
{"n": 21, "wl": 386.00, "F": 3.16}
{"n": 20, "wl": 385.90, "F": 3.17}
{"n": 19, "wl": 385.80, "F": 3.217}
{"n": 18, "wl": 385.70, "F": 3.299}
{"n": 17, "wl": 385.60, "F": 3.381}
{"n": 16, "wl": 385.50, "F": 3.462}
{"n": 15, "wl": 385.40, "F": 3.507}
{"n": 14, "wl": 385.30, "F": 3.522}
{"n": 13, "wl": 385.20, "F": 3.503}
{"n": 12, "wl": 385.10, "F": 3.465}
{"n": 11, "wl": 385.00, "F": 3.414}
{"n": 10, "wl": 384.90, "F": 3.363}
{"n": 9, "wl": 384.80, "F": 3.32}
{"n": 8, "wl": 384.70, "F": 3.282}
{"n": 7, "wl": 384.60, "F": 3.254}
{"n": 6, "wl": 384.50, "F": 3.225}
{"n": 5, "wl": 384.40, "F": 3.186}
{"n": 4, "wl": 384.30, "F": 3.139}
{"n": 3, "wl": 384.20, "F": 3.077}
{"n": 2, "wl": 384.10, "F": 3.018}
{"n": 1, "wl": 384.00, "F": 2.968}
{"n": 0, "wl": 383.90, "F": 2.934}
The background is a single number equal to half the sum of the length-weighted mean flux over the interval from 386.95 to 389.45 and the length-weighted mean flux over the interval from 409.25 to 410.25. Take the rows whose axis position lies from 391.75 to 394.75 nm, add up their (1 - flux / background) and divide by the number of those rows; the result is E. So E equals -0.017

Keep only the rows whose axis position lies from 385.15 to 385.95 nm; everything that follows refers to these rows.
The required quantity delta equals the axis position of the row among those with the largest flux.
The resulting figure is 385.30 nm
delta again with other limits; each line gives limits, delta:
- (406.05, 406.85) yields 406.80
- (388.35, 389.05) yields 388.90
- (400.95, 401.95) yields 401.00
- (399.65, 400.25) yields 399.70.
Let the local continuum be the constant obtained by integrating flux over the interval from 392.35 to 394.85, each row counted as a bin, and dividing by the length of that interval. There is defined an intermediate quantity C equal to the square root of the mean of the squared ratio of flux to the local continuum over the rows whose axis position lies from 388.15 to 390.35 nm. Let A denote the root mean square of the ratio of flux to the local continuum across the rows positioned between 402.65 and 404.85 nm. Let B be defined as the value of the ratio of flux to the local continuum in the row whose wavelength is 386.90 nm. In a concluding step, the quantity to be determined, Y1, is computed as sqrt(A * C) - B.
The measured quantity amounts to -0.31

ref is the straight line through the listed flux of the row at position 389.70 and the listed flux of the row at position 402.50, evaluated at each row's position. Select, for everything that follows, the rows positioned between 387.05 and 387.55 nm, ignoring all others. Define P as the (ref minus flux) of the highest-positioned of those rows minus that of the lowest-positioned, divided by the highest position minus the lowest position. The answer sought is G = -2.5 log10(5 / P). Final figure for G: -1.2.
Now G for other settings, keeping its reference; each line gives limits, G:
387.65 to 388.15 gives -2.9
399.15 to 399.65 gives -3.3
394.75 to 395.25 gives -4.4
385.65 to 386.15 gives -3.3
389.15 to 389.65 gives -3.7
